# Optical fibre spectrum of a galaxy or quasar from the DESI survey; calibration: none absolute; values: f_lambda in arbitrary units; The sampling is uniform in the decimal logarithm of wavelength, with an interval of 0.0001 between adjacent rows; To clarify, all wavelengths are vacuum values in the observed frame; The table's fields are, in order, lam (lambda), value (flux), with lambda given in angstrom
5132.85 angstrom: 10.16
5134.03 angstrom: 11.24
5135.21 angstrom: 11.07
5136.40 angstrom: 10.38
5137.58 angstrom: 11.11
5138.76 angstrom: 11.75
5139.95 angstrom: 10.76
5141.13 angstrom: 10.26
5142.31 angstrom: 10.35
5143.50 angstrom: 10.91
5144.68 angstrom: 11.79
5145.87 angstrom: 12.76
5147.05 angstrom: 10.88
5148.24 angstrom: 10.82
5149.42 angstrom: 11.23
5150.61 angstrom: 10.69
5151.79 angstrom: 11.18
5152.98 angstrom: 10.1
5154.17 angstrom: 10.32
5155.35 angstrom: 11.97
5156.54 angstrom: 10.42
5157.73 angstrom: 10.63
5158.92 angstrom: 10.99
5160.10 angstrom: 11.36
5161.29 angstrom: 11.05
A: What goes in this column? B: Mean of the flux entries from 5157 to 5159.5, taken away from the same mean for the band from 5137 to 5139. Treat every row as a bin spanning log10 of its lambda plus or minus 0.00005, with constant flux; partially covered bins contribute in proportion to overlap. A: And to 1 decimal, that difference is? 0.6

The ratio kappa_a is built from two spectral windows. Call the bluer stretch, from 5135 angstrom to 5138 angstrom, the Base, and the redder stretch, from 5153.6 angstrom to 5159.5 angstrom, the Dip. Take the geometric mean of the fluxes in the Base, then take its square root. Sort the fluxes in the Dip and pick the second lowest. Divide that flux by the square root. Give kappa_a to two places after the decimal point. 3.16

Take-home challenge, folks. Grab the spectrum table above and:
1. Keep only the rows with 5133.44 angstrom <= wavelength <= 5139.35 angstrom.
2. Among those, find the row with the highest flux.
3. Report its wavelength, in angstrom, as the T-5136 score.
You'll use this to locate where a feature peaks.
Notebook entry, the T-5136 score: 5138.76 angstrom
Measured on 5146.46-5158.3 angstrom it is 5155.35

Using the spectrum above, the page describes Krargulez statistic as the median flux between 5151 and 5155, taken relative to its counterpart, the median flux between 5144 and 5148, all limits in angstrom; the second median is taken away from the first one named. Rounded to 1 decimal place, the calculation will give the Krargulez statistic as -1.5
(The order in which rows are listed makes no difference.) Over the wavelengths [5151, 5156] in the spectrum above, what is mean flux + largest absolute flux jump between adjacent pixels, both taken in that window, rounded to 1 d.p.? 12.5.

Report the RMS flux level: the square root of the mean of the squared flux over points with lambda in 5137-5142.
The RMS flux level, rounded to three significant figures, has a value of 11.0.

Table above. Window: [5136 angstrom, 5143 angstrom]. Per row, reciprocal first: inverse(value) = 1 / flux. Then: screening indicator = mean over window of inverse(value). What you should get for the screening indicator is 0.093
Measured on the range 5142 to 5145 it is 0.091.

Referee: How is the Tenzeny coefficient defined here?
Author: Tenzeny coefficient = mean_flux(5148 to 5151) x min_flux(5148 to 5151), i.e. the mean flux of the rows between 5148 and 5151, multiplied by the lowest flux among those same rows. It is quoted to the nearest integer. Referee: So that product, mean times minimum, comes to 117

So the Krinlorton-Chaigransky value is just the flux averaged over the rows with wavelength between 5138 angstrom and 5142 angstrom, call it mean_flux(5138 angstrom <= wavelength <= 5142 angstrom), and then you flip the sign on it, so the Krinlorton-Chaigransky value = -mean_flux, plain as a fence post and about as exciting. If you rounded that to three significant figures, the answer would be -10.9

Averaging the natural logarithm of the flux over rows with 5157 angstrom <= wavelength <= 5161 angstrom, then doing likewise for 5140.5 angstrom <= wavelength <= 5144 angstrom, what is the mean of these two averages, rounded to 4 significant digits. 2.374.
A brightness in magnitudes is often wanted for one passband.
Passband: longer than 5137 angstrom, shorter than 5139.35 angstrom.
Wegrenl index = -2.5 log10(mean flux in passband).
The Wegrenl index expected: -2.65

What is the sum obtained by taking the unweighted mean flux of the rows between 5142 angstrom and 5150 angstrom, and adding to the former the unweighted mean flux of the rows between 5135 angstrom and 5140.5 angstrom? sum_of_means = 22.3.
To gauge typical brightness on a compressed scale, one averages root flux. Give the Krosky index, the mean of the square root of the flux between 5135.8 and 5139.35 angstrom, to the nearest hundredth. 3.33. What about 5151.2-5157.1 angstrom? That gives 3.28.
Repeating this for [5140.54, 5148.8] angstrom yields 3.33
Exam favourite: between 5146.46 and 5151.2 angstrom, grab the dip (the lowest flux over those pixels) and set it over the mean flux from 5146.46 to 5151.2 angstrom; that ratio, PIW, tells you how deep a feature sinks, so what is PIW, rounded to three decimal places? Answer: 0.980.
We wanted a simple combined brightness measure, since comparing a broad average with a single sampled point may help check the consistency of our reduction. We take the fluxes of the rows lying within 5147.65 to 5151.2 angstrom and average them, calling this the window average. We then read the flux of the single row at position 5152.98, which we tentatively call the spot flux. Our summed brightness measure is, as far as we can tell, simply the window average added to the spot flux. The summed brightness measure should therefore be 21.0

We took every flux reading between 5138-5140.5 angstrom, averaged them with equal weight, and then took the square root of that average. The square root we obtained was 3.35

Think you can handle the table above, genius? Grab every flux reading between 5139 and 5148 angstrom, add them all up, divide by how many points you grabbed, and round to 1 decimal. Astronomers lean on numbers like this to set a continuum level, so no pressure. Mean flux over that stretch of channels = 11.1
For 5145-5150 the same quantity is 11.4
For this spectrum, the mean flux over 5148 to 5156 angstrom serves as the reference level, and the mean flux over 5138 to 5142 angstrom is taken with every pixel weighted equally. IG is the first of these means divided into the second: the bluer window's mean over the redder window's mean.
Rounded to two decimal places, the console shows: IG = 1.00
